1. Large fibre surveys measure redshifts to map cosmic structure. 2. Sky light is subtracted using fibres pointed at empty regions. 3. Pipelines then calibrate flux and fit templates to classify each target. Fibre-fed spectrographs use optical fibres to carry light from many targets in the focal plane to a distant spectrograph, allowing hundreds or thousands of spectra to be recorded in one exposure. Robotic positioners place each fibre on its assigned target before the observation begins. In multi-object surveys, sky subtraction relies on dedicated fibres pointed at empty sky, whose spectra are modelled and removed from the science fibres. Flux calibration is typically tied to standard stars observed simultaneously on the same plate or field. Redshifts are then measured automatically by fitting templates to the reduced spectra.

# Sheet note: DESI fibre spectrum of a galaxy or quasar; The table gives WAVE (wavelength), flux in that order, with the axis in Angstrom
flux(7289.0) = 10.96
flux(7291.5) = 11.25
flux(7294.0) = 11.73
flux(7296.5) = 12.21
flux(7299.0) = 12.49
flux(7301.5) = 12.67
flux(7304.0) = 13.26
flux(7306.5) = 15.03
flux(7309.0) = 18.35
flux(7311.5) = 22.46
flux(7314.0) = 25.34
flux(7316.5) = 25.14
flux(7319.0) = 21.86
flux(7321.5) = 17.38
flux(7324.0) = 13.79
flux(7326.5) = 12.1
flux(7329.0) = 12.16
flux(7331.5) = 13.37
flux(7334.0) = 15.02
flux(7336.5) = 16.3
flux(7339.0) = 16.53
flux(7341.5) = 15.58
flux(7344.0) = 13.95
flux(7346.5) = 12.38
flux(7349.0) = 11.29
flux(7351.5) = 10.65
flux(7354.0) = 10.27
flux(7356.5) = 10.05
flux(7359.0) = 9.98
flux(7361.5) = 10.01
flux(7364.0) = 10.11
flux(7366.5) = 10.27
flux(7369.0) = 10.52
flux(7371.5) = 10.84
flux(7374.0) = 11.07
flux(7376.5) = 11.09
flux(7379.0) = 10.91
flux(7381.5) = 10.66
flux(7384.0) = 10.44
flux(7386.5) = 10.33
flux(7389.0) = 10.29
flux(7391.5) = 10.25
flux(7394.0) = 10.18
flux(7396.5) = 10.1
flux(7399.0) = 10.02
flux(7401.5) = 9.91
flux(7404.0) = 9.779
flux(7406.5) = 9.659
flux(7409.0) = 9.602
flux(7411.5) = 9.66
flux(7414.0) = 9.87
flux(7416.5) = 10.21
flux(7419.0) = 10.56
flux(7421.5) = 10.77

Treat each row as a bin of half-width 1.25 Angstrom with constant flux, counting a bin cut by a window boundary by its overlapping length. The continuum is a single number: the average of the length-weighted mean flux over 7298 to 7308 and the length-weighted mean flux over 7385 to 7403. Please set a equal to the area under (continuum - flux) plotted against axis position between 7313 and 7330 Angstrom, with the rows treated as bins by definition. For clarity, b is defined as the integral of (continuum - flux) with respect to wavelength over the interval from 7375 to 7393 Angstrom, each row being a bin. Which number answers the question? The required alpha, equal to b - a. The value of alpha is 132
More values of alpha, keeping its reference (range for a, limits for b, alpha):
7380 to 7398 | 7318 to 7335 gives -81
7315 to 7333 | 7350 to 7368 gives 116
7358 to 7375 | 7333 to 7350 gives -69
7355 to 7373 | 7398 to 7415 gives 7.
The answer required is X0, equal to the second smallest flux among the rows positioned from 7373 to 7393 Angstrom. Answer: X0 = 10.29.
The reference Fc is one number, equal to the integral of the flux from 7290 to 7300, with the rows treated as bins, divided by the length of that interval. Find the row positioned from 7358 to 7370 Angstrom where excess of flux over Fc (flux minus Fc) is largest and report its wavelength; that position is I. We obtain 7369.0 Angstrom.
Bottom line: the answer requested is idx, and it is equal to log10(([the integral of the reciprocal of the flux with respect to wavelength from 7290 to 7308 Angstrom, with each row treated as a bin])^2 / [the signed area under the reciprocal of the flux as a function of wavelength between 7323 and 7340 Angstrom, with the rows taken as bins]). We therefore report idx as 0.22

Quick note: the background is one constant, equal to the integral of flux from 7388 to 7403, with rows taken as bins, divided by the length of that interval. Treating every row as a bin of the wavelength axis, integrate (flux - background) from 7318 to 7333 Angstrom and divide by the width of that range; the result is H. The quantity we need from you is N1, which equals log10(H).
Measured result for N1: 0.7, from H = 4.9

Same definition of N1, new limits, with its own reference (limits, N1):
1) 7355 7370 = -1.4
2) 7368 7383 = -0.1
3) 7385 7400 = -1.1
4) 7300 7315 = 0.9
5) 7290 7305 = 0.3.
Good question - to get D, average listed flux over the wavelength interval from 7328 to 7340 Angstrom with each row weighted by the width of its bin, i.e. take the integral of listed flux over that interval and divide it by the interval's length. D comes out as 14.7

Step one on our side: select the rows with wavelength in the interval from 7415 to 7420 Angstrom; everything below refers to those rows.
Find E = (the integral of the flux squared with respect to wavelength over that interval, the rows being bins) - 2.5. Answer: 533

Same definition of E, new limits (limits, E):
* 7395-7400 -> 504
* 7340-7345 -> 1111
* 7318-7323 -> 1875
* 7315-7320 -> 2813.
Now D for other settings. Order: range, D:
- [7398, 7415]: 9.8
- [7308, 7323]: 21.7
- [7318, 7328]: 16.0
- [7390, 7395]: 10.2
